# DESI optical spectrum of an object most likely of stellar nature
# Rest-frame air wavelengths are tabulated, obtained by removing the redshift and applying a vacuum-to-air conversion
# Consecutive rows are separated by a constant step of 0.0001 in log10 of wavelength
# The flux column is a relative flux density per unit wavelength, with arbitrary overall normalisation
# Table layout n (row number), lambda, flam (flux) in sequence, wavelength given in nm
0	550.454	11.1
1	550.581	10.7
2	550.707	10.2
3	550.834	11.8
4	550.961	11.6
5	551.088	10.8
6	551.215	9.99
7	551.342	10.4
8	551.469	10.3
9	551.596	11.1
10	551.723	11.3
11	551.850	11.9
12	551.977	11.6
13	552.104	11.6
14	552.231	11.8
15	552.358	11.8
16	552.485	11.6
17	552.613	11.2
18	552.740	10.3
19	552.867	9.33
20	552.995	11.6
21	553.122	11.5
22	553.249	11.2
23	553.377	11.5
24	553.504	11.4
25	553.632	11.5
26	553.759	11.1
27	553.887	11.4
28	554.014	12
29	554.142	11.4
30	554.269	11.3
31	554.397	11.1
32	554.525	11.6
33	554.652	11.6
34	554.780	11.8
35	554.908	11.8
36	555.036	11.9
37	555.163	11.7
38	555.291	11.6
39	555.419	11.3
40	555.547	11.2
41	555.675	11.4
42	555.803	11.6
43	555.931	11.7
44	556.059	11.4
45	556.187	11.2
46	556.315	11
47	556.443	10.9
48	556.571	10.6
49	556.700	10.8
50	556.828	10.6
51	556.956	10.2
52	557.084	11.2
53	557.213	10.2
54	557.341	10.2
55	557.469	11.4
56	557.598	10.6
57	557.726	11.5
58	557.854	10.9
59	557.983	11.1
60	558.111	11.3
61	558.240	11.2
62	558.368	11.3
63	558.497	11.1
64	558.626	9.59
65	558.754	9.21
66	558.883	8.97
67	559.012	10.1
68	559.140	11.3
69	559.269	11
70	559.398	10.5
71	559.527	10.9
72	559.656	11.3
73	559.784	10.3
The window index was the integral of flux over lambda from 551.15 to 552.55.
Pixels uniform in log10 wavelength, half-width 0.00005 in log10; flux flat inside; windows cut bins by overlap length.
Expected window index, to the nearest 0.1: 15.7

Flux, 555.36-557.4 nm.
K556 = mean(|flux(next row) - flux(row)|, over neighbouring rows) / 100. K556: 0.0030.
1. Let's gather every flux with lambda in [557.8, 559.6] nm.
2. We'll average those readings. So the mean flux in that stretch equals 10.6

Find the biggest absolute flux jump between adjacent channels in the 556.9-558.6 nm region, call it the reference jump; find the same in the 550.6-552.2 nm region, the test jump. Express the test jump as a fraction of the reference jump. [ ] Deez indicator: 1.3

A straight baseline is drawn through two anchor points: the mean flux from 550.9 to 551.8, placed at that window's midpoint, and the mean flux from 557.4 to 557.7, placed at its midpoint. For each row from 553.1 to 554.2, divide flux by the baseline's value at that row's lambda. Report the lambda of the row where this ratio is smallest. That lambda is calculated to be 553.759 nm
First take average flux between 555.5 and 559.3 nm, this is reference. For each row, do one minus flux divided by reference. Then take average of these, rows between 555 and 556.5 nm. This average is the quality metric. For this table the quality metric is -0.054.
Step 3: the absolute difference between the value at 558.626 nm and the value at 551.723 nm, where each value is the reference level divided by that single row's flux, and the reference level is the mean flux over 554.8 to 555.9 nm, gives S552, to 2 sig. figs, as 0.18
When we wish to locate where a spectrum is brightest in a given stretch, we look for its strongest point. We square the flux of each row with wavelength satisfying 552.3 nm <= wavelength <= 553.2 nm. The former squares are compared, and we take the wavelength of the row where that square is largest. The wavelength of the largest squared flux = 552.358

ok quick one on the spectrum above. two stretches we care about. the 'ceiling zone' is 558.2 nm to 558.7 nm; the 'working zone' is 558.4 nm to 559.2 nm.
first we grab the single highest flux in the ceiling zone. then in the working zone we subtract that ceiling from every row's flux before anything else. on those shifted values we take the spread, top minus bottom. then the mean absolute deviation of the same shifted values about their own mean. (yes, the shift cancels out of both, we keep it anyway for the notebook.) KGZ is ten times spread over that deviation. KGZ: 29.6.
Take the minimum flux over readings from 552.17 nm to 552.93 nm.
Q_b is 9.33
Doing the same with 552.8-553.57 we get 9.33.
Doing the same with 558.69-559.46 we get 8.97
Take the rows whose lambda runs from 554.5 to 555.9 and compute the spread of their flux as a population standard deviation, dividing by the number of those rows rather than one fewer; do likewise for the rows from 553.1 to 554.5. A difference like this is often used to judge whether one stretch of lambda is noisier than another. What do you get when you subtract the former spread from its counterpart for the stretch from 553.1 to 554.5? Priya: 0.0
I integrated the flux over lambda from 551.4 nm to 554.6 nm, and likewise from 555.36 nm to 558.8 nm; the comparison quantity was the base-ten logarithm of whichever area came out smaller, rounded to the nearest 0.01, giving 1.56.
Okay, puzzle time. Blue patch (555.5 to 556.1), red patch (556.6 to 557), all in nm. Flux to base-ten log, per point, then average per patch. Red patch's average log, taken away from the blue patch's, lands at 0.037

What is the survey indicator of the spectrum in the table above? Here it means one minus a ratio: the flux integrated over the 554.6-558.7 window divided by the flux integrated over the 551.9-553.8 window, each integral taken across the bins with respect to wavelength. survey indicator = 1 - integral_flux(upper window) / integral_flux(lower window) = -1.1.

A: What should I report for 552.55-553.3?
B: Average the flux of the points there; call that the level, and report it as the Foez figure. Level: 10.9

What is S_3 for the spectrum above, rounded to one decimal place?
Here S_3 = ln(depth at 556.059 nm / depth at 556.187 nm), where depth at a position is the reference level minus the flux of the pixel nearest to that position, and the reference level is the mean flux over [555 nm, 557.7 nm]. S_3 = 1.0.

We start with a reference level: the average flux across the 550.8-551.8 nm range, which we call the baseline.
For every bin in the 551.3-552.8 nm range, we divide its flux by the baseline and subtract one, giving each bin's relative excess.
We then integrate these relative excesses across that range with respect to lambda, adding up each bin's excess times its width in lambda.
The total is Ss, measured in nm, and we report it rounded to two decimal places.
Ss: 0.05 nm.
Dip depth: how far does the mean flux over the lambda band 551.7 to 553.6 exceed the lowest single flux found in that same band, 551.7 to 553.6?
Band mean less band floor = 2.0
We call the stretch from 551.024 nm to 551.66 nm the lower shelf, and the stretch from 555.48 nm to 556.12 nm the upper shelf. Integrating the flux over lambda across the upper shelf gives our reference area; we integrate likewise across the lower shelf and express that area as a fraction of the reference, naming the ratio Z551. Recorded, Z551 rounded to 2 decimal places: 0.91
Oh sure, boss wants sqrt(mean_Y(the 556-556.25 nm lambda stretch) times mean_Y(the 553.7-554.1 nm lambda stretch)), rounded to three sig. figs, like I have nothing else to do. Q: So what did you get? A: 11.4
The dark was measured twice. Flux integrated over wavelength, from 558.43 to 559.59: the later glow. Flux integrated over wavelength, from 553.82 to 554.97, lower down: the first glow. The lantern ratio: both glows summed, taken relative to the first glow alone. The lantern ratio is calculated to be 1.90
